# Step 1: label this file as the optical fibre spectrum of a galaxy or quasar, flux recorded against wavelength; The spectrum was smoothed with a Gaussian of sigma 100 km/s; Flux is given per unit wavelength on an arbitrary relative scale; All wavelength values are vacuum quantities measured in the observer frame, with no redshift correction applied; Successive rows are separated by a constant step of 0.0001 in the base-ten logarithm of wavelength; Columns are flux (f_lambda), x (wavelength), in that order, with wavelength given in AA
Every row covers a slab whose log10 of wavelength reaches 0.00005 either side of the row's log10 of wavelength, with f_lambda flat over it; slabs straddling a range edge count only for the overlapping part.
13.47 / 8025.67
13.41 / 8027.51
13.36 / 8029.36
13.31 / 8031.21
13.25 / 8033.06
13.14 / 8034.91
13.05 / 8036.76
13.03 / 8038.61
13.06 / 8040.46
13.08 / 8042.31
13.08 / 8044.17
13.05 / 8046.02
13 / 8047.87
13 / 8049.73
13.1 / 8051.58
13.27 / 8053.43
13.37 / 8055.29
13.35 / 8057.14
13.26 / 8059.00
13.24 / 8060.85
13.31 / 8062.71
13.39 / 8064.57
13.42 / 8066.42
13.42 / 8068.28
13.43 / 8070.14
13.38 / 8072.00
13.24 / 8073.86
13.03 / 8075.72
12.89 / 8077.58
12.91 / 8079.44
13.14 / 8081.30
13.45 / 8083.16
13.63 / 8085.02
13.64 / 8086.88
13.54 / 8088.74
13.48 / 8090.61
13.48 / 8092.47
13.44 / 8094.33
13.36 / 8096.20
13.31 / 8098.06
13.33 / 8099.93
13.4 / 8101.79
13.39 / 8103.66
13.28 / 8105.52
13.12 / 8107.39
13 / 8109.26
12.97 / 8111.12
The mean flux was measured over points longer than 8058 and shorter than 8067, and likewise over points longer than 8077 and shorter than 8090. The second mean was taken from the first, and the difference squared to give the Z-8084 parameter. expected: 0.000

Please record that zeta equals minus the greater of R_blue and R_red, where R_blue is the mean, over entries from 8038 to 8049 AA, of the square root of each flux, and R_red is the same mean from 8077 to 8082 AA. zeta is -3.61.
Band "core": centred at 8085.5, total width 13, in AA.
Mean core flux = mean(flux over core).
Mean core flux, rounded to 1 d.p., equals 13.4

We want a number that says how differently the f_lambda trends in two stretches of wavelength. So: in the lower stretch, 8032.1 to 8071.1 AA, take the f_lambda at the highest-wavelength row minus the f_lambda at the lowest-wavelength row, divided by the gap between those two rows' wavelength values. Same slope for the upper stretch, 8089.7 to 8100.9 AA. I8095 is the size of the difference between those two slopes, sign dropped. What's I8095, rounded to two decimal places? 0.02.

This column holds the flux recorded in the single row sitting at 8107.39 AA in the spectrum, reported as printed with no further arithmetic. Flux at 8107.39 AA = 13.12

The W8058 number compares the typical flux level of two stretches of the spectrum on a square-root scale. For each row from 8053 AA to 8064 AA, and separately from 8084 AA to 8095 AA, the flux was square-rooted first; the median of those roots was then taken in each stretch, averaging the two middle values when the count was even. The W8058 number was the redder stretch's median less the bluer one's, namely 0.030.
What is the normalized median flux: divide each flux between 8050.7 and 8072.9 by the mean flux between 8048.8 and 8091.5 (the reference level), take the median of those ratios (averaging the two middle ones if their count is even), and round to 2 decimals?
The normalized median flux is 1.00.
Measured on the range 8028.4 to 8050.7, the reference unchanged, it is 0.98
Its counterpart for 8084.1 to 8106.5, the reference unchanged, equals 1.01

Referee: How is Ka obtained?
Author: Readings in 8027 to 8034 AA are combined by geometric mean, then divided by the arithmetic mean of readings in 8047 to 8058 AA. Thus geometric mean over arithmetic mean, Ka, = 1.01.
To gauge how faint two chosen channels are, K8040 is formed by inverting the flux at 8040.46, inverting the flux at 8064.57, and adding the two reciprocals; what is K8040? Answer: 0.151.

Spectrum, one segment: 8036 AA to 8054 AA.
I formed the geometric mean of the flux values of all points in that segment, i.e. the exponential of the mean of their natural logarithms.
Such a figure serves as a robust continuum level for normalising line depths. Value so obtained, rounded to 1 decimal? 13.1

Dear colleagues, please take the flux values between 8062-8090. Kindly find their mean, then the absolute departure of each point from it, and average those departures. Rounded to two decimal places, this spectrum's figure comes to 0.19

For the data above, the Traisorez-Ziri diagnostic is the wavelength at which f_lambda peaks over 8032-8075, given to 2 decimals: 8070.14 AA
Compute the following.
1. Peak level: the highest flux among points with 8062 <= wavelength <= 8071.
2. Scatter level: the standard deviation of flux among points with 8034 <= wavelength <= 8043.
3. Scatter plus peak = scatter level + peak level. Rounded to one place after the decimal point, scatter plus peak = 13.5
